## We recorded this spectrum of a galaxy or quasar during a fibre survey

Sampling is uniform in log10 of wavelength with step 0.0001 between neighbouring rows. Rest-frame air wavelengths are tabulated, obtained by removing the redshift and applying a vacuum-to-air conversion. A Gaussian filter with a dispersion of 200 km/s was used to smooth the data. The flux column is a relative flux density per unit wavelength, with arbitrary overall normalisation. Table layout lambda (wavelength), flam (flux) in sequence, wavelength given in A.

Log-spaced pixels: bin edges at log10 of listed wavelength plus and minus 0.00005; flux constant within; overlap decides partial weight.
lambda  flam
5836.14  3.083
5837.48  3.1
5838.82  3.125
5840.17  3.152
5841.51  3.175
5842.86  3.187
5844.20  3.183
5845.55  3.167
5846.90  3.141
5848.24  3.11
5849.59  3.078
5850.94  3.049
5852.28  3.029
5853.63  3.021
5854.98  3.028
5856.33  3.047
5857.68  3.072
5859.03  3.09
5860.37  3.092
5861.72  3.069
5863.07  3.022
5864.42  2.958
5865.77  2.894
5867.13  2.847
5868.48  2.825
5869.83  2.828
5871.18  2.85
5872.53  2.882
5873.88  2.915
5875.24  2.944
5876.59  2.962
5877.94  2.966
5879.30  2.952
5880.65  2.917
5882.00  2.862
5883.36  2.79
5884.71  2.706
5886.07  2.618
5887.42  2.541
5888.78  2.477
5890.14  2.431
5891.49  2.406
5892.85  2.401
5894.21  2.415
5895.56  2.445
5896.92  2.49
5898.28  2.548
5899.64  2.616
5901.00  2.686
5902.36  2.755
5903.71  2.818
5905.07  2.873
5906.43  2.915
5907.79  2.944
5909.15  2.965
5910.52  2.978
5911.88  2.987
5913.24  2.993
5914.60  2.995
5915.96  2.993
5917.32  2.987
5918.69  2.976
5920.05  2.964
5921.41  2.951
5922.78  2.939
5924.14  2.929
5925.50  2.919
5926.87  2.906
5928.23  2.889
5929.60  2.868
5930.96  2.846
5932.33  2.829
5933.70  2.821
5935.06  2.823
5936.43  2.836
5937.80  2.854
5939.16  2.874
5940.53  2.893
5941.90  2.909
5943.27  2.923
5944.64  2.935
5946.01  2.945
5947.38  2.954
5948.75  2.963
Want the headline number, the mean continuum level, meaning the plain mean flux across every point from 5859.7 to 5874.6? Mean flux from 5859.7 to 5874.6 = 2.93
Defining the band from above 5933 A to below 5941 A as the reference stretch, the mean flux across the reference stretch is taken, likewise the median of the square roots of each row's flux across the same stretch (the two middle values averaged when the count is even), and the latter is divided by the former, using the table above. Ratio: 0.592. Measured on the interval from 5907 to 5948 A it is 0.586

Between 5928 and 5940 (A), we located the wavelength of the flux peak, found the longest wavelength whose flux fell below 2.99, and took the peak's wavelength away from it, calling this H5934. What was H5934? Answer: 10.9 A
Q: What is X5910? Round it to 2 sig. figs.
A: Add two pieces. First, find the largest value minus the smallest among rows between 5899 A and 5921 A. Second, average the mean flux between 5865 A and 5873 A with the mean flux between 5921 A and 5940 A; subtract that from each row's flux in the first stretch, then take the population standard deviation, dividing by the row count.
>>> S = 0.50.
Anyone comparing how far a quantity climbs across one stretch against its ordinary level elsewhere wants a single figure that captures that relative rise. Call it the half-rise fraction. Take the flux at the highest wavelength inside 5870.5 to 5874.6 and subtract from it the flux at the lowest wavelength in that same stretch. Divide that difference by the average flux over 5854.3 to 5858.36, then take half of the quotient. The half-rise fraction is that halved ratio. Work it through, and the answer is 0.011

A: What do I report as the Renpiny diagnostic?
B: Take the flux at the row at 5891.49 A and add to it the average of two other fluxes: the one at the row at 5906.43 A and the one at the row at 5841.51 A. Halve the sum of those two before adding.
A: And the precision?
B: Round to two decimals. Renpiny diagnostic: 5.45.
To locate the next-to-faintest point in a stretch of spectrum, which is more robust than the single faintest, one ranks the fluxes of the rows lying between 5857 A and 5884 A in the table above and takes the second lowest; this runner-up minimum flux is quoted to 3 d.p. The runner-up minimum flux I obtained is 2.825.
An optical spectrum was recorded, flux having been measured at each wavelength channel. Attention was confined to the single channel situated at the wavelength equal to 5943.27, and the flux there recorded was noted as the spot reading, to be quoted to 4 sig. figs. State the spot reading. 2.923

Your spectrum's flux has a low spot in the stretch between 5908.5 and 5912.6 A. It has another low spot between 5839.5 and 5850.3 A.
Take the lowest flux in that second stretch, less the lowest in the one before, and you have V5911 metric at 0.1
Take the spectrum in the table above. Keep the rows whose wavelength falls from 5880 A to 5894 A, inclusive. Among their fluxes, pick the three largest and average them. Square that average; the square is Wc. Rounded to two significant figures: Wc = 8.2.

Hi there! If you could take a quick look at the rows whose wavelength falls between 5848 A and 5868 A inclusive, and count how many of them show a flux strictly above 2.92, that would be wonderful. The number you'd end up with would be 13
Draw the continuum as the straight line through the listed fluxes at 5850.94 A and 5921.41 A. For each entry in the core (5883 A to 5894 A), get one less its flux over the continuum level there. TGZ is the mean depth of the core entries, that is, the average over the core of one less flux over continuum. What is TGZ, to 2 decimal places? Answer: 0.15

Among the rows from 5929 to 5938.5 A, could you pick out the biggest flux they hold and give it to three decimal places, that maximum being 2.868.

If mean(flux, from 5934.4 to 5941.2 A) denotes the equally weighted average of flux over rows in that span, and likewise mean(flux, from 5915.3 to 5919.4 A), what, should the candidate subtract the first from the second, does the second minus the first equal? 0.13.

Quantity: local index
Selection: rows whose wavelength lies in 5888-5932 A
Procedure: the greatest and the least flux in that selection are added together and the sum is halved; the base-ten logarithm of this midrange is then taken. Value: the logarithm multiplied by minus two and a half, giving -1.08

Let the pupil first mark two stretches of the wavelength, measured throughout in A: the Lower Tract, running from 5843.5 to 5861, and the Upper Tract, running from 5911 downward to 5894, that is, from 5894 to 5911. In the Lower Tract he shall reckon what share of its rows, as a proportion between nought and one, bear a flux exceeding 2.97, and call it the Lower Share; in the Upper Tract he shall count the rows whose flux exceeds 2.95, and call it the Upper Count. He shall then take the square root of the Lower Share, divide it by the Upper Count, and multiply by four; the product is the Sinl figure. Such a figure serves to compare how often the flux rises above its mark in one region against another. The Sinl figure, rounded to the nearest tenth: 2.0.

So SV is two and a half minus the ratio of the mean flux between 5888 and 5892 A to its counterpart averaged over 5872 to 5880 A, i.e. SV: 1.67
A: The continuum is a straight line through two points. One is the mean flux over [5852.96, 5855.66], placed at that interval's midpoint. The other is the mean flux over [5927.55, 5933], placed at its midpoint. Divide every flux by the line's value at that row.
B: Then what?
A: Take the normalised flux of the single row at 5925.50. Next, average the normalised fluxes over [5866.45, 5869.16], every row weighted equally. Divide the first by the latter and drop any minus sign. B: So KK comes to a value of 1.07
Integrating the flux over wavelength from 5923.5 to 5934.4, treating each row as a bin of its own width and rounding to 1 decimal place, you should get 31.4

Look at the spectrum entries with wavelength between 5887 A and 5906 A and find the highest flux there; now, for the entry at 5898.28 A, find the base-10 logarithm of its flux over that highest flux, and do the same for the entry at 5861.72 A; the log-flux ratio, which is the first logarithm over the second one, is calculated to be -1.8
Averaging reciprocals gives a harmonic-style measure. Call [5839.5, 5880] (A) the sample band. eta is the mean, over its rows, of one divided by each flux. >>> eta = 0.332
